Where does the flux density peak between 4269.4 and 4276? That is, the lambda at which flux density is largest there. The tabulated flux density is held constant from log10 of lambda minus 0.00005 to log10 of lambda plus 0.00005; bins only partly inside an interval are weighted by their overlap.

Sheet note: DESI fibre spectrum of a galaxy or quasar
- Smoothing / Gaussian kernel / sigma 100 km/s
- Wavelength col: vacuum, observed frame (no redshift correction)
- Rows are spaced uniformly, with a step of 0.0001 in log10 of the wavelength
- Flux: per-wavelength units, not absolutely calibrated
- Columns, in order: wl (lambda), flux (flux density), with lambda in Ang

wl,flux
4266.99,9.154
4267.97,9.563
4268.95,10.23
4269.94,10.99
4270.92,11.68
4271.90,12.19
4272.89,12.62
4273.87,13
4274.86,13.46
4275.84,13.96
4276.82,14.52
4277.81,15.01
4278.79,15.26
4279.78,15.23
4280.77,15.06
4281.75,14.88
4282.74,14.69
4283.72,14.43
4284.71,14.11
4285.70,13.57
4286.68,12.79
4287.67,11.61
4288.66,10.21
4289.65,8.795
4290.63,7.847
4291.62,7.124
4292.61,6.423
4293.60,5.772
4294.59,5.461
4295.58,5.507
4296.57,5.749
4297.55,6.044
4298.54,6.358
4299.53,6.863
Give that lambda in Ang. 4275.84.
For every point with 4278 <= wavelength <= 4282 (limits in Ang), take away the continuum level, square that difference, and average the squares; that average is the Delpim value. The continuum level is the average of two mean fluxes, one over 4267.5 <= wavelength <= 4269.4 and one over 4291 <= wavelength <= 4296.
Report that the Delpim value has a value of 51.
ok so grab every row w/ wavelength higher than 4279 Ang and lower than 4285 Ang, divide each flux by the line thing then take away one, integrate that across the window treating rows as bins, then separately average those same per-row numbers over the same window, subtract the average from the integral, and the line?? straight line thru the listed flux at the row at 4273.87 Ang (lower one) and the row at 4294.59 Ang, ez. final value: 2.4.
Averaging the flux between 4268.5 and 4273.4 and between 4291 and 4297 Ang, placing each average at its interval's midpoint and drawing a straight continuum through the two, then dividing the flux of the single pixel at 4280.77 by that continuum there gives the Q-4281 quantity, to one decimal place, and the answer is 1.6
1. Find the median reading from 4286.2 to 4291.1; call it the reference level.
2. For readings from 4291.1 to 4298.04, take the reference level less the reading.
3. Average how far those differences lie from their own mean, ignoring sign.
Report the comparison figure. 0.44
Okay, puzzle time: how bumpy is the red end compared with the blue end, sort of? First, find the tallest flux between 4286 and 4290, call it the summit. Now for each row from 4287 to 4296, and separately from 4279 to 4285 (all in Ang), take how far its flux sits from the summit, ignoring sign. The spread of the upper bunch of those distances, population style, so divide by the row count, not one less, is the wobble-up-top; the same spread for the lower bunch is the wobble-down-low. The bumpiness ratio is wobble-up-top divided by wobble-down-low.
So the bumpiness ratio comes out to 5.46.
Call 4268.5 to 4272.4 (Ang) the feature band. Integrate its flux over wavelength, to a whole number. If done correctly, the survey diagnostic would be 44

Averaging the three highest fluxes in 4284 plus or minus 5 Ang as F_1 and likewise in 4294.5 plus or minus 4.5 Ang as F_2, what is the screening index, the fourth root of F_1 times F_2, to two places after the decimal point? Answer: 3.22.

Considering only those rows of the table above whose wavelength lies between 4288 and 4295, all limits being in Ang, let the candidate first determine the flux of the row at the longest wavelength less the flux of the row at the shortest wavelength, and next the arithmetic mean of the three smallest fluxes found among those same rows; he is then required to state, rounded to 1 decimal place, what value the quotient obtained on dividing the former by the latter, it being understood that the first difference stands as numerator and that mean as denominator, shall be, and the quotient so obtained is -0.8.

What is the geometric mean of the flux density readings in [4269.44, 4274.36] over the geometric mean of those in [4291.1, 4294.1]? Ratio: 1.9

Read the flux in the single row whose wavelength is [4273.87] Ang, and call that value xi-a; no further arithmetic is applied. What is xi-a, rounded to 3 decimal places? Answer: 13.000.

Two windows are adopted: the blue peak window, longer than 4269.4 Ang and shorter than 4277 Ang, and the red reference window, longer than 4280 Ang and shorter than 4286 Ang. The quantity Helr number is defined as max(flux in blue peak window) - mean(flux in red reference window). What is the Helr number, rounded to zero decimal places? 0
